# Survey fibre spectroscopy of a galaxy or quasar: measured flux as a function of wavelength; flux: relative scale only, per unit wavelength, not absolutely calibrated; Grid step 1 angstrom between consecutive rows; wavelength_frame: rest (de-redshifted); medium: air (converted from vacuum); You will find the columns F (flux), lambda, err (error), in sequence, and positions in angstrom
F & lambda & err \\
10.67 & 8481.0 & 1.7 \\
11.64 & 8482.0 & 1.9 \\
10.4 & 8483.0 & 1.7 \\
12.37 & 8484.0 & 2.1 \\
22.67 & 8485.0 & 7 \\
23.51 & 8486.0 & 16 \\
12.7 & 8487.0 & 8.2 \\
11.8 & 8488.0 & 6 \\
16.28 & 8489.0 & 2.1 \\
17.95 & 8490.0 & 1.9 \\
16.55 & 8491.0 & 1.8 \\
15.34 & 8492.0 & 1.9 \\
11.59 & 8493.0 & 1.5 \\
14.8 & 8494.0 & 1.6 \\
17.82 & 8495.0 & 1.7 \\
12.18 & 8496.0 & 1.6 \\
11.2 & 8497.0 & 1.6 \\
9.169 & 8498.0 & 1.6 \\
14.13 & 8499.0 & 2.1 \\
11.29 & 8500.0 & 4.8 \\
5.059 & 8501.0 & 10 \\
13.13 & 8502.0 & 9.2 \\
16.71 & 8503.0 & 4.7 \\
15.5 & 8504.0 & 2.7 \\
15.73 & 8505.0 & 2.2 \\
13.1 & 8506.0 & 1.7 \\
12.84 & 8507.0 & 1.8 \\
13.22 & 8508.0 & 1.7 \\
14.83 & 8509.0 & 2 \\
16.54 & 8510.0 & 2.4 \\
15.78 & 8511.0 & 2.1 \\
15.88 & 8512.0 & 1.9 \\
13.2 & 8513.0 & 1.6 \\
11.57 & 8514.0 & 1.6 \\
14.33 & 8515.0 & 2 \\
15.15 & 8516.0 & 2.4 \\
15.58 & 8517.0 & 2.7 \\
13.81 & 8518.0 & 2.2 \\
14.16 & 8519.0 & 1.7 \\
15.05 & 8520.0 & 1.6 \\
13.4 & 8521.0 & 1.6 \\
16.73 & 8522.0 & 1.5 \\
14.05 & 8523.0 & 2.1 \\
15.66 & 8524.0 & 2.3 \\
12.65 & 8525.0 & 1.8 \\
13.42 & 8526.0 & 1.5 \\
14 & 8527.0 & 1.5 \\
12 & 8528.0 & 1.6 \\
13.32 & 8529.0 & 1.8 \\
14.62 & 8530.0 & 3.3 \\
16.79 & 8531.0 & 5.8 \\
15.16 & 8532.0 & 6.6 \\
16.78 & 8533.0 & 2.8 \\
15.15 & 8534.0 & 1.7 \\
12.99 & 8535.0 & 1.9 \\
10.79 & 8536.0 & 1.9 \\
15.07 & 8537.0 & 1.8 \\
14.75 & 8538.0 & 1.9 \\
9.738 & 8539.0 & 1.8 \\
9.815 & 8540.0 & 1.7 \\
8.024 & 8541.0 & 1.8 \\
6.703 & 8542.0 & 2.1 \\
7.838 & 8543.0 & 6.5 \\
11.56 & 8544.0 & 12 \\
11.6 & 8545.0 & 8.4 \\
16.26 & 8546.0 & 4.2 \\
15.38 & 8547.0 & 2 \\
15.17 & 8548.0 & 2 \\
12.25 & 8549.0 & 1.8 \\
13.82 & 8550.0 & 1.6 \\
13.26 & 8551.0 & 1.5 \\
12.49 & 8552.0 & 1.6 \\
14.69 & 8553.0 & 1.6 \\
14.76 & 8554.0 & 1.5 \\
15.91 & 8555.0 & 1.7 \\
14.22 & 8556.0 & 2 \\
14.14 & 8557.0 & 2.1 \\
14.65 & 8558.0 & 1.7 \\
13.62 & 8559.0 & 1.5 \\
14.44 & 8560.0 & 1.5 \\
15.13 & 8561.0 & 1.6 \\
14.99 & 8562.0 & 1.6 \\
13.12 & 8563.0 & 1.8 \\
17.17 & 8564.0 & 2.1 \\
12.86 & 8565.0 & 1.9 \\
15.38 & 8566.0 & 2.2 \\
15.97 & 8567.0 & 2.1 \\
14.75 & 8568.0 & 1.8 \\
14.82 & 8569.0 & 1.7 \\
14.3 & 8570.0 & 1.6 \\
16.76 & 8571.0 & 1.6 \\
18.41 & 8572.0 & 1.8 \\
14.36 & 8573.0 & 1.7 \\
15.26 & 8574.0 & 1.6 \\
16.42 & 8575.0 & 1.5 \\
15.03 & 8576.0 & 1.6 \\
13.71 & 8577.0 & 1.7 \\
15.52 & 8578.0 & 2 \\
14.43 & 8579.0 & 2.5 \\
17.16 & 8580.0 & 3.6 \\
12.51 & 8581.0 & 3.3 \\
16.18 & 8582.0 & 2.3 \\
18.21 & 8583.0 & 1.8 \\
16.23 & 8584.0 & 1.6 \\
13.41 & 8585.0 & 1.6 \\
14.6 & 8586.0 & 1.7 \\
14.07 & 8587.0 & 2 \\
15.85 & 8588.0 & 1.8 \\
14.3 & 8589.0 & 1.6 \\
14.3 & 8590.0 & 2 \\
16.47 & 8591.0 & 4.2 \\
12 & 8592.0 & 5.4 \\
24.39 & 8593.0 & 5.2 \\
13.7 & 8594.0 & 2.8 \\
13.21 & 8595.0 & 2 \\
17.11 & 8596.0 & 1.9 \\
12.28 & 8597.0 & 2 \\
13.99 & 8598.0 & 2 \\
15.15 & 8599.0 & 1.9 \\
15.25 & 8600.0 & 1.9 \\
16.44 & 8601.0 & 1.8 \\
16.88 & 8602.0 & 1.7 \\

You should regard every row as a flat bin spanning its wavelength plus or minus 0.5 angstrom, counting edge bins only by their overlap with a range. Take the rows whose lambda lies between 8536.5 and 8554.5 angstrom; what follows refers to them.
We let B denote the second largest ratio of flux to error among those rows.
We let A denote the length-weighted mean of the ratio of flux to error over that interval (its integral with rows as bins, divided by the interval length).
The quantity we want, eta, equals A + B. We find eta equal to 15.2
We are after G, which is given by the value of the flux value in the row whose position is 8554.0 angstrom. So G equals 14.76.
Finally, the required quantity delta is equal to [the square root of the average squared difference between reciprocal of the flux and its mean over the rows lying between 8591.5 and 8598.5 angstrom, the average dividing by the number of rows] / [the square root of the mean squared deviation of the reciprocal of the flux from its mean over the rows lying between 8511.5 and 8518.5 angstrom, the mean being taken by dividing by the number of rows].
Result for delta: 1.8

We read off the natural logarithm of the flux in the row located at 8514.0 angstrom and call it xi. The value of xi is 2.45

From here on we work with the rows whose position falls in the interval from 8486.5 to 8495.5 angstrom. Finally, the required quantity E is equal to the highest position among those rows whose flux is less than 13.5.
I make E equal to 8493.0 angstrom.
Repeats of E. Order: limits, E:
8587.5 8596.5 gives 8595.0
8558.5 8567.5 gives 8565.0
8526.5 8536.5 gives 8536.0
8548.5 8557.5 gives 8552.0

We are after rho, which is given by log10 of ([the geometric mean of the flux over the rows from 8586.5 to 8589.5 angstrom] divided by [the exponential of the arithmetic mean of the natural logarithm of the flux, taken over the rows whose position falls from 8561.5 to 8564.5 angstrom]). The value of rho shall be -0.008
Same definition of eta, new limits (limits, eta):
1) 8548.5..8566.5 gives 17.9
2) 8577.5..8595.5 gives 16.8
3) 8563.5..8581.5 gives 18.5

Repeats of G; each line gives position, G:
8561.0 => 15.13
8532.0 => 15.16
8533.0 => 16.78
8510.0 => 16.54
